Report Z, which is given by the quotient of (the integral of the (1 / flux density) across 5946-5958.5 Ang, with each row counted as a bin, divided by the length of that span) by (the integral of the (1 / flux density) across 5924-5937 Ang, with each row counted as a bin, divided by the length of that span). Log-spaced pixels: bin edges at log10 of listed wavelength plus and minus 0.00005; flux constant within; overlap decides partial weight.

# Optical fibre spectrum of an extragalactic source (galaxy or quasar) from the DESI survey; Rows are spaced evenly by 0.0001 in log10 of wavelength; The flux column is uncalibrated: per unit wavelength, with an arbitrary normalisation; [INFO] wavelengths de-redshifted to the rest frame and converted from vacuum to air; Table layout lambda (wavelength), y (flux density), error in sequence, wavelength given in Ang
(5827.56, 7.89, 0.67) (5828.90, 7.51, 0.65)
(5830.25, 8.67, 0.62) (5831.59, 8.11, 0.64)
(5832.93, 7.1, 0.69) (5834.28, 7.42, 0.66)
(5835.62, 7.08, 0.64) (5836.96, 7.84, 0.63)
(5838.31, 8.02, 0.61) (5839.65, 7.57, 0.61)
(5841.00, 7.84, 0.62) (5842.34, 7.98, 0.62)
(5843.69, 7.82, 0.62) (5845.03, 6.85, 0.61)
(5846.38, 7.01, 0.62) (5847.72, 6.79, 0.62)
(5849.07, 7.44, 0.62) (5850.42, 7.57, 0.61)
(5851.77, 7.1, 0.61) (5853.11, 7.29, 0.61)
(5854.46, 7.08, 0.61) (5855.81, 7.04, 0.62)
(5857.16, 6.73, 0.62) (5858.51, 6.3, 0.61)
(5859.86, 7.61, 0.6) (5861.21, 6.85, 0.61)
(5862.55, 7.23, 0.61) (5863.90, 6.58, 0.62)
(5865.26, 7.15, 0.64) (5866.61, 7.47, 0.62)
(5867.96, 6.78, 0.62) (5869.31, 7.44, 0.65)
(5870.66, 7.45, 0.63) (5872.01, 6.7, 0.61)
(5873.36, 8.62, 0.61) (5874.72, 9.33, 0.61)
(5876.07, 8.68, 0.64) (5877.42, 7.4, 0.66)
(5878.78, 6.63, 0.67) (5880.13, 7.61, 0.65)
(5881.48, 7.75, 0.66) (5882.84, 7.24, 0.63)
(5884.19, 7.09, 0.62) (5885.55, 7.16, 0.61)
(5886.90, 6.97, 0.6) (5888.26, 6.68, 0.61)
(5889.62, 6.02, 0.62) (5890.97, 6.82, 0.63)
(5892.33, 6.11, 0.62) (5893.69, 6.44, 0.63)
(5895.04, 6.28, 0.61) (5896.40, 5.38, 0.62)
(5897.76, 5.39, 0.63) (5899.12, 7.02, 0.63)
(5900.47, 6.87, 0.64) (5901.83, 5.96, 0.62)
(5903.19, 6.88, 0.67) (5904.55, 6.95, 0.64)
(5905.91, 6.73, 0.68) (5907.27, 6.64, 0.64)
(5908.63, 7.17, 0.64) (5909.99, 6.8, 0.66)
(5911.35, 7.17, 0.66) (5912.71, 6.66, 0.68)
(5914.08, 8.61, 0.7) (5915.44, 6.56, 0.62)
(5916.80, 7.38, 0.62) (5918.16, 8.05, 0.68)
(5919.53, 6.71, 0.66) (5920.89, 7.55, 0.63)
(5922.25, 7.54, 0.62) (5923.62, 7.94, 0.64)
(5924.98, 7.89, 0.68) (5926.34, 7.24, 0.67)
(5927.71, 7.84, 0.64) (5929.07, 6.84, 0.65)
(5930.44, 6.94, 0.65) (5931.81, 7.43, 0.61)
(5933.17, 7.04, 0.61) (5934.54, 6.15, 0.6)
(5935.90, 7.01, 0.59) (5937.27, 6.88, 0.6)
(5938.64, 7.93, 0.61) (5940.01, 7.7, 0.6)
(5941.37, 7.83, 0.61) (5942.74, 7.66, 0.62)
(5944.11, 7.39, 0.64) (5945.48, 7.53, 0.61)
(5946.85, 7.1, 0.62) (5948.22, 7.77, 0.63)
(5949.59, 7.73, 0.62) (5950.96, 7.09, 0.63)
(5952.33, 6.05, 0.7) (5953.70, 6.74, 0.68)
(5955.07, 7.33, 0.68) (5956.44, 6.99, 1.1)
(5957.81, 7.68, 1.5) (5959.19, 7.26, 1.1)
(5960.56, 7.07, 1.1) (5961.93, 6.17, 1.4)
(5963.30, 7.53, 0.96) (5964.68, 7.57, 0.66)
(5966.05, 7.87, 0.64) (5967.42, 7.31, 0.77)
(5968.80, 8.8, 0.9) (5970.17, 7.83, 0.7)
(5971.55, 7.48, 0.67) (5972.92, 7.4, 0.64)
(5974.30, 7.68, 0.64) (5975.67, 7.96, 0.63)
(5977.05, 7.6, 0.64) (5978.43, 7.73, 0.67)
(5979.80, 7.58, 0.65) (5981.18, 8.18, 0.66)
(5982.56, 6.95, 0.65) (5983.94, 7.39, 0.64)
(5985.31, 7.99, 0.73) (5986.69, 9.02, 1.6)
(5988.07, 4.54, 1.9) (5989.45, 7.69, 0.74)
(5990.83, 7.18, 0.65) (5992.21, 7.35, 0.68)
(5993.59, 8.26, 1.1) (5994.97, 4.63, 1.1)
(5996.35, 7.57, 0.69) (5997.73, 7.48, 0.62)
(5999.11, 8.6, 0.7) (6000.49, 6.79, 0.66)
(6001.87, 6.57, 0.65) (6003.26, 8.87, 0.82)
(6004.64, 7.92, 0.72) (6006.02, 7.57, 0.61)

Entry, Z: 1.00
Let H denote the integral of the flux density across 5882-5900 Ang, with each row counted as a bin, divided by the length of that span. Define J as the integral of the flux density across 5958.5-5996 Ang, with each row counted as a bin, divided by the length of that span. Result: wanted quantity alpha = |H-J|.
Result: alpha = 0.9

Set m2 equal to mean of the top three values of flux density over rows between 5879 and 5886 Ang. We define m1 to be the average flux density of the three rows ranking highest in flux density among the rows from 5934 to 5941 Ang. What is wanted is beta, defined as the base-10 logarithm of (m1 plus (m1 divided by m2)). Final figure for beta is 0.932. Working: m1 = 7.5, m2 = 7.5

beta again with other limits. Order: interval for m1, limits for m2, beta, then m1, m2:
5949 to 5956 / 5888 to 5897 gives 0.929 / 7.4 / 6.6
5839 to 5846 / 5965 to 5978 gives 0.946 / 7.9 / 8.2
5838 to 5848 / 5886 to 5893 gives 0.960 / 7.9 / 6.8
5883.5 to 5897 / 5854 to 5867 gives 0.904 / 7.1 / 7.4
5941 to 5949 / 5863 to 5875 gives 0.938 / 7.8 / 8.5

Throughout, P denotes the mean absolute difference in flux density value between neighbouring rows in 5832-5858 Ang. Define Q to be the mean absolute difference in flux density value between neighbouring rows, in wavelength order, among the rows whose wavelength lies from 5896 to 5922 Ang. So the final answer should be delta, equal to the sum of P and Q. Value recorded 1.1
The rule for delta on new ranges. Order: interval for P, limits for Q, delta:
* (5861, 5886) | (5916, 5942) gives 1.2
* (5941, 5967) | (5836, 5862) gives 0.9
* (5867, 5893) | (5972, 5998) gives 1.8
